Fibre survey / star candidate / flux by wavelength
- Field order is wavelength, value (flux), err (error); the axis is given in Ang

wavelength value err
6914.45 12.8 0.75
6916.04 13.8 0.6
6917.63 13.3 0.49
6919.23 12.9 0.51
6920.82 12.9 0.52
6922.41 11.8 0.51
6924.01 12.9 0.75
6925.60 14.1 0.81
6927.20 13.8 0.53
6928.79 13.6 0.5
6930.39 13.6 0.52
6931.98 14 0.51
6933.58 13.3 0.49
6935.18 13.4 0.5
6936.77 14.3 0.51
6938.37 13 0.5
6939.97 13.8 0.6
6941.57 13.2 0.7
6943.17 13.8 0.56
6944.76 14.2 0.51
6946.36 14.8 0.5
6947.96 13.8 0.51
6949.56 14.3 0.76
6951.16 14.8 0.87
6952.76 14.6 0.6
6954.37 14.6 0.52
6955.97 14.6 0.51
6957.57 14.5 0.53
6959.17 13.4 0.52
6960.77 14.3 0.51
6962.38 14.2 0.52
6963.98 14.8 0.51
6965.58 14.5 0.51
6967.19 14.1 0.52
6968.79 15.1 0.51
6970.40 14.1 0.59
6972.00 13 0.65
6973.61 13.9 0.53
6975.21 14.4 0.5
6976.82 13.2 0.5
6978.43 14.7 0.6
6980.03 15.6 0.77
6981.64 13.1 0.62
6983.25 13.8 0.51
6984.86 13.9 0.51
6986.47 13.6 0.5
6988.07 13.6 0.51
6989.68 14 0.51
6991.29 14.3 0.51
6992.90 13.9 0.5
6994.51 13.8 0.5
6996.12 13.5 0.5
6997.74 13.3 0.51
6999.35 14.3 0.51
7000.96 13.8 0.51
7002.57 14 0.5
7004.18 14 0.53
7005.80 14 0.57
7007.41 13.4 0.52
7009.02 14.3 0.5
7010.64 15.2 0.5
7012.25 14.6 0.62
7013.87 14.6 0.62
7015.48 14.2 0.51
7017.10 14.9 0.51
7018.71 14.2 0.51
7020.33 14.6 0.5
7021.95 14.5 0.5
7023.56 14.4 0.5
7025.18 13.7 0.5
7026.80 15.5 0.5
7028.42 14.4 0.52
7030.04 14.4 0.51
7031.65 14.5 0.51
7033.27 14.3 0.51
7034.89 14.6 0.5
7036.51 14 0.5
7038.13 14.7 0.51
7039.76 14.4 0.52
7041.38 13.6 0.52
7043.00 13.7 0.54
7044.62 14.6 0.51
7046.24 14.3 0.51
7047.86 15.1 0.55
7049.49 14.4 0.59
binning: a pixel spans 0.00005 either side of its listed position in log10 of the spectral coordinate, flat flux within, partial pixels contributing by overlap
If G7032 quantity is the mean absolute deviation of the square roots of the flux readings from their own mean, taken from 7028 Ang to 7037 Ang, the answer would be 0.019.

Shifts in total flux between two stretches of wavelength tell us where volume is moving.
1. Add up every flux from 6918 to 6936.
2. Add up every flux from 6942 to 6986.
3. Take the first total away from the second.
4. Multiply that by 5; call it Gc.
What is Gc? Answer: 1189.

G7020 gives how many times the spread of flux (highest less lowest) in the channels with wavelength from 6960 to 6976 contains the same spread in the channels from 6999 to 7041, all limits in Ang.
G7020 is 1.0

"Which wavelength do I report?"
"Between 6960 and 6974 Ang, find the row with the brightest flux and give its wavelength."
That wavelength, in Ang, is 6968.79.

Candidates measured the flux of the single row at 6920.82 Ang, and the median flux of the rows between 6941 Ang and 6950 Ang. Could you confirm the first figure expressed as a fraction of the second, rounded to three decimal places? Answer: 0.921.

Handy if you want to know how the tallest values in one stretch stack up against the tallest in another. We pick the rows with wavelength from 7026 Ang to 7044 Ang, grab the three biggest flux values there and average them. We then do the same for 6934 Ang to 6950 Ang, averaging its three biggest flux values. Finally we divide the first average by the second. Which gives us 1.03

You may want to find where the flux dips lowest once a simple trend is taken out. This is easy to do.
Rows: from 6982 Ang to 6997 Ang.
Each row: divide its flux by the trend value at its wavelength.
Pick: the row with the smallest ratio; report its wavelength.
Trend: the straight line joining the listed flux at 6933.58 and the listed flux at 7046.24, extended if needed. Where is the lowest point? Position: 6996.12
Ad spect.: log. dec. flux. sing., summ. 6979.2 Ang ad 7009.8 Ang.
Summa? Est 21.71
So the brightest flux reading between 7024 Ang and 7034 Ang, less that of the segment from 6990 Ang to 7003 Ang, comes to 1.20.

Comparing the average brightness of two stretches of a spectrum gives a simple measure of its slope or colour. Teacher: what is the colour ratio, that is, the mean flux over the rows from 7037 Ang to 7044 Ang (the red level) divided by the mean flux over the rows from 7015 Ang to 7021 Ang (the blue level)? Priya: 0.97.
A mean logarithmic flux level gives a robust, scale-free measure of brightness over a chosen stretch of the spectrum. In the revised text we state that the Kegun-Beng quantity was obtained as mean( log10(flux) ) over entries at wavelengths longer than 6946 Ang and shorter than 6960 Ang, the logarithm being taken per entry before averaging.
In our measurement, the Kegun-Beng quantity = 1.16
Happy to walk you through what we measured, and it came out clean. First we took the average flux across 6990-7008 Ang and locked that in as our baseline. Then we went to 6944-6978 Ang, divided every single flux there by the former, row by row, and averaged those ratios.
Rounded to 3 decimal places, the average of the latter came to 1.029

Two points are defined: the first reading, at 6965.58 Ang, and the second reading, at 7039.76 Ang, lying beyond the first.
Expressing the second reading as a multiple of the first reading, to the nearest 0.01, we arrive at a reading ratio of 0.99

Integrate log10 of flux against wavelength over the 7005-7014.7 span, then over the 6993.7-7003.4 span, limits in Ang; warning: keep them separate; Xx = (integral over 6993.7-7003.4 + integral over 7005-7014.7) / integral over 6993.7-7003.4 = 2.02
